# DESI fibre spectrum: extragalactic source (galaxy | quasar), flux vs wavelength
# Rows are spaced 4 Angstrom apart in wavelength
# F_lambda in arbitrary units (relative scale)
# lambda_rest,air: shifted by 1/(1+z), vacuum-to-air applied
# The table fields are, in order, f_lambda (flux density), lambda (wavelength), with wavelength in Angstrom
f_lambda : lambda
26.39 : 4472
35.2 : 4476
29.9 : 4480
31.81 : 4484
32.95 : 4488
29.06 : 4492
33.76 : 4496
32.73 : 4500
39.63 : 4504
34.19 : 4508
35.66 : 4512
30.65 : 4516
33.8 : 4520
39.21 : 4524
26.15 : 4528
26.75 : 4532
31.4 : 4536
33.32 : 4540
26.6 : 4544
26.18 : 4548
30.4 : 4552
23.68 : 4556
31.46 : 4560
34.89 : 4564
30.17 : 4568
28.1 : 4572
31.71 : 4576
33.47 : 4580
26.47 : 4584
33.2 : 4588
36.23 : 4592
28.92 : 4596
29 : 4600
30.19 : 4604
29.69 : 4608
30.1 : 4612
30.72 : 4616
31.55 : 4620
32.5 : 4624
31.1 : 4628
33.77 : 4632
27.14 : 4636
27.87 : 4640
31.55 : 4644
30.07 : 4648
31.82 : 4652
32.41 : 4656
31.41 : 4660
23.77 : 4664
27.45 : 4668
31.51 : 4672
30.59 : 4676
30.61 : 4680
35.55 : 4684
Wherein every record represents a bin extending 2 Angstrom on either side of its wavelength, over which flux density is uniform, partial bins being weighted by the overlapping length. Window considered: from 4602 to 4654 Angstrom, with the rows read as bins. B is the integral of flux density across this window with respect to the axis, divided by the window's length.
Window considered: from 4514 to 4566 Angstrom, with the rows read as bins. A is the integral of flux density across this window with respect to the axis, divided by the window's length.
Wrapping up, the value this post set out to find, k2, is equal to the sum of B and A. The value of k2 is 61.0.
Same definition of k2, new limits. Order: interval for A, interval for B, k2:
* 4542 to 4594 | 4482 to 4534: 63.0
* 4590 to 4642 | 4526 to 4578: 60.0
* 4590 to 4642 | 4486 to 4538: 63.4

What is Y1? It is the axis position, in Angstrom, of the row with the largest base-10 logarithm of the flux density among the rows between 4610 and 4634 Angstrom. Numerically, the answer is 4632 Angstrom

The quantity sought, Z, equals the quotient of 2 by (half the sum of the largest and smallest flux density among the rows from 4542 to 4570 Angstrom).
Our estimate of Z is 0.068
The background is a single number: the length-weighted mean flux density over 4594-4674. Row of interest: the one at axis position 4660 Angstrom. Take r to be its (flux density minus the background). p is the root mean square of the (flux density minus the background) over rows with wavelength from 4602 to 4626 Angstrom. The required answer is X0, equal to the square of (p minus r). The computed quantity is 0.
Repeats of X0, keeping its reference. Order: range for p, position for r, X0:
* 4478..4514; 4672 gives 9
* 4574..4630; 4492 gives 13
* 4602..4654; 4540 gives 2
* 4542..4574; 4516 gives 9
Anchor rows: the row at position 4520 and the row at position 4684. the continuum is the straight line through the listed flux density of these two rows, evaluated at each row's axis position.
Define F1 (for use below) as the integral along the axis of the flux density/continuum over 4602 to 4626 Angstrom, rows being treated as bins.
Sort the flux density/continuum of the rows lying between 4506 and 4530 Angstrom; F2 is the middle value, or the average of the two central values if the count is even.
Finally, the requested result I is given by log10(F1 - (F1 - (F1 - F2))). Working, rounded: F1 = 21.2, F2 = 1.01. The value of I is 1.31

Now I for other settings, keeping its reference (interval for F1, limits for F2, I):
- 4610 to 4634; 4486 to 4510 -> 1.32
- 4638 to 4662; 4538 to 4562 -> 1.31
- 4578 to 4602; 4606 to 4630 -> 1.32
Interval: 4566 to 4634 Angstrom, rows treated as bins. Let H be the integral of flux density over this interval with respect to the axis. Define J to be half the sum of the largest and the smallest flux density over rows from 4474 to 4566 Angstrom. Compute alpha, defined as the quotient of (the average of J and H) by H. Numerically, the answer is 0.508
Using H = 2108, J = 31.7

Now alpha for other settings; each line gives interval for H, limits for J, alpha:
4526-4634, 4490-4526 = 0.505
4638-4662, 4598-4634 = 0.521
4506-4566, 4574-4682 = 0.508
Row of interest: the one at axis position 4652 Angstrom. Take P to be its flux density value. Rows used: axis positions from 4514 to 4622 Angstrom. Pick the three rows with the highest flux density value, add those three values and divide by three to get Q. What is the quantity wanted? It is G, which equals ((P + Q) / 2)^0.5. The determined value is 5.86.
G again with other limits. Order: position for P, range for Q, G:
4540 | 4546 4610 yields 5.84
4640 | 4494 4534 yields 5.75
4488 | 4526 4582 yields 5.78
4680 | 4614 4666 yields 5.63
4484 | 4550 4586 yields 5.71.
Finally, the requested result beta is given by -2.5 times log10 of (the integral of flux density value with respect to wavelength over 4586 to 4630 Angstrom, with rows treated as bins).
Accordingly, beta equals -7.84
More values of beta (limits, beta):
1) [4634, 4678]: -7.79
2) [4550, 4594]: -7.83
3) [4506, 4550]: -7.85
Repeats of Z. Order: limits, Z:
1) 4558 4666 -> 0.067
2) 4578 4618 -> 0.064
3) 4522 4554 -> 0.061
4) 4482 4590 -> 0.063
